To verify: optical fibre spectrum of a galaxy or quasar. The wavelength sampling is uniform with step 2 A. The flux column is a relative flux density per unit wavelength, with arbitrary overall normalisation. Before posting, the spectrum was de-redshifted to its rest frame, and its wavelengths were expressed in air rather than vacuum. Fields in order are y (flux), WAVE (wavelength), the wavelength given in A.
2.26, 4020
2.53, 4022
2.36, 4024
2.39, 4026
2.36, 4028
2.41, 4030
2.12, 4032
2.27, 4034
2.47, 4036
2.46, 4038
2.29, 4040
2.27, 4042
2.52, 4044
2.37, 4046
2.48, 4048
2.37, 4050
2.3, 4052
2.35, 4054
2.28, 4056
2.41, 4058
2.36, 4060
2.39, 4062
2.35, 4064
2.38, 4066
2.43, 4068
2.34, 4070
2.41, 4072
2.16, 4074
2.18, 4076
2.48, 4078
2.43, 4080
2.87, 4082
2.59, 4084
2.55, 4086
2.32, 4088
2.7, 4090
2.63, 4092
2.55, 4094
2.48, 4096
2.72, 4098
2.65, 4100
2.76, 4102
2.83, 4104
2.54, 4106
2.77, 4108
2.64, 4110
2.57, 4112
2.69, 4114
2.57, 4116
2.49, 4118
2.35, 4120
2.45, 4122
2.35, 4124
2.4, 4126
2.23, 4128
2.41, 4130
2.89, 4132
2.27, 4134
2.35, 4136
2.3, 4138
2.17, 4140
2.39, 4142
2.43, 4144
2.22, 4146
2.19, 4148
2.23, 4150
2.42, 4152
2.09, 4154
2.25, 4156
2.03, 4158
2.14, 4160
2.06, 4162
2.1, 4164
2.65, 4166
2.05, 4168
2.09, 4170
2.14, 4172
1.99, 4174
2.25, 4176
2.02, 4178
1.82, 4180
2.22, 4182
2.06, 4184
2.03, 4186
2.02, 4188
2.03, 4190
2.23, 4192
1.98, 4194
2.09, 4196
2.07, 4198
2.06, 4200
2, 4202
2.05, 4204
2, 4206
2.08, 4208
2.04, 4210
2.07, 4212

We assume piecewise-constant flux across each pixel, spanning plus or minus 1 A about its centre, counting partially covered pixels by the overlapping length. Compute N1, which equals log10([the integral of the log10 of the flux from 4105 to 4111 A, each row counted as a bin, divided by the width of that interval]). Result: -0.374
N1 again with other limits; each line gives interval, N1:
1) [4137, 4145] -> -0.437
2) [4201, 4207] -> -0.516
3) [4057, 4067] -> -0.425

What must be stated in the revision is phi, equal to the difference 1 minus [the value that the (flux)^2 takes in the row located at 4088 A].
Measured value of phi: -4.4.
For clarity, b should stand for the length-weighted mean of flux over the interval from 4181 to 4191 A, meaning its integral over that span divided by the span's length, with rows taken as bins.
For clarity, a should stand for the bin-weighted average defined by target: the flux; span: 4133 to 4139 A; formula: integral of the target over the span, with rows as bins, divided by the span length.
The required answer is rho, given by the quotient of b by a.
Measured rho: 0.90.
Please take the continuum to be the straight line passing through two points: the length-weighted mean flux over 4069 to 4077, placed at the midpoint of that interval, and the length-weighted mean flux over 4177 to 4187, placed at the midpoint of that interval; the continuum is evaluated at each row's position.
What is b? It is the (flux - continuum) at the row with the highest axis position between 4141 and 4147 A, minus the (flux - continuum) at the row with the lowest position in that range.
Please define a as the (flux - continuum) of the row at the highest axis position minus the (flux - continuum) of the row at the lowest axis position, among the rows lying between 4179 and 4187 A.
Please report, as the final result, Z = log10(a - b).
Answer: -0.42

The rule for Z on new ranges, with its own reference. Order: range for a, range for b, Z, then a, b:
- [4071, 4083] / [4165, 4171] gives 0.01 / 0.48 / -0.55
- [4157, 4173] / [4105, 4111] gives -1.49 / 0.14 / 0.11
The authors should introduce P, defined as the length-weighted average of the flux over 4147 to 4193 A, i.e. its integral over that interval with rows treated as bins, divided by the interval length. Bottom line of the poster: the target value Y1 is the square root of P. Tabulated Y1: 1.46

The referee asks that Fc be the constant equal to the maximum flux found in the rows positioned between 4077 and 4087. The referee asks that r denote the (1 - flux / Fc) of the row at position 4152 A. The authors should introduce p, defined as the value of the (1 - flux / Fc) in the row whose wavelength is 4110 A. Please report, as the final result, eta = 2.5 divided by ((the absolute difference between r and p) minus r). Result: -31.2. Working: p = 0.08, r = 0.16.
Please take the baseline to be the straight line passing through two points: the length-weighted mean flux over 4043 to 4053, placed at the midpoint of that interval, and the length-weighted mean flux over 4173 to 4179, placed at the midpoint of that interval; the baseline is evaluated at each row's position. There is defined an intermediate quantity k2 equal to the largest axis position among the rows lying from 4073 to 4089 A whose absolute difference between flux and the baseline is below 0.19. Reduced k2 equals 4088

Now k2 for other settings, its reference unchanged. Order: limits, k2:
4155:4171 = 4170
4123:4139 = 4138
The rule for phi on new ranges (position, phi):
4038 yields -5.1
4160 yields -3.6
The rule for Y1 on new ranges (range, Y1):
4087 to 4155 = 1.57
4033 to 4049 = 1.55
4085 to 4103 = 1.61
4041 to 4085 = 1.55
